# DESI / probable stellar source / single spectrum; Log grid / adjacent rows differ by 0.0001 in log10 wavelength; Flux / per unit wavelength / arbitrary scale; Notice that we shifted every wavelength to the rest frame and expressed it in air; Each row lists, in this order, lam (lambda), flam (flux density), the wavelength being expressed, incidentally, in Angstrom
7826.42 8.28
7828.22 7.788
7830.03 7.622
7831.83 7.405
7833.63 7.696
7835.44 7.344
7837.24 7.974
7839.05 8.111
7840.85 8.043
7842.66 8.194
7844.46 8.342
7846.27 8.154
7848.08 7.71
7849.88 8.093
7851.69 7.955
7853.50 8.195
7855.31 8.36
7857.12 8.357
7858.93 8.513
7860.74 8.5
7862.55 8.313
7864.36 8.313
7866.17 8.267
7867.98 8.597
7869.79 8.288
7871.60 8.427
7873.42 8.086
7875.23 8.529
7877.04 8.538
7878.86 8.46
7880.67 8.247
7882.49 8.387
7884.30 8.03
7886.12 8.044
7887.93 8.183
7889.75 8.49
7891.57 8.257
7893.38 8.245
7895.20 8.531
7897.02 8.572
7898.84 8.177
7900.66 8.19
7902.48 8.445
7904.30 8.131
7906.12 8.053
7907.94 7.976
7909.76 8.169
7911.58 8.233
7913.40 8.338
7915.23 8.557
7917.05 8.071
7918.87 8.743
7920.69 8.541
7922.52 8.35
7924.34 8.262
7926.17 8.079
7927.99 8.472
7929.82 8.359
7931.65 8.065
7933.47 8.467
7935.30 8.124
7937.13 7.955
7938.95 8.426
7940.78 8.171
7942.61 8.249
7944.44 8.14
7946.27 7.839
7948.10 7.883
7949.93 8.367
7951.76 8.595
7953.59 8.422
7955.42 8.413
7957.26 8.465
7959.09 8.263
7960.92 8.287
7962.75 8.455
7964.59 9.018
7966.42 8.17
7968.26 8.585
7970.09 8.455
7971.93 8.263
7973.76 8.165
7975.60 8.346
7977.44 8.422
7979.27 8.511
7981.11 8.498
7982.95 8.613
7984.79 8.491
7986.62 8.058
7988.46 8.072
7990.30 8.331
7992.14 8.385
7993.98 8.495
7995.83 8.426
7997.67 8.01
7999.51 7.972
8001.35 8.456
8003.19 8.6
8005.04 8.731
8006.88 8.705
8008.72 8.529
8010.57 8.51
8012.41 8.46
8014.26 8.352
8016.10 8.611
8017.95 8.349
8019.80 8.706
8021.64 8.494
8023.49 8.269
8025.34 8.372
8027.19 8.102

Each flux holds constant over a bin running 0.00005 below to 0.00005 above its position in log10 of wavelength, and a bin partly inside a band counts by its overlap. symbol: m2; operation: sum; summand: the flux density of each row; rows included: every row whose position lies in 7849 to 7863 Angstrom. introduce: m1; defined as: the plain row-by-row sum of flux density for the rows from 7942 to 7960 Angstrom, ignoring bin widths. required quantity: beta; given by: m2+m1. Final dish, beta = 149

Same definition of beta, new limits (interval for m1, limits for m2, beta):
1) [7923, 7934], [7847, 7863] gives 124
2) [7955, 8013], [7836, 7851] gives 334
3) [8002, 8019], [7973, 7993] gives 169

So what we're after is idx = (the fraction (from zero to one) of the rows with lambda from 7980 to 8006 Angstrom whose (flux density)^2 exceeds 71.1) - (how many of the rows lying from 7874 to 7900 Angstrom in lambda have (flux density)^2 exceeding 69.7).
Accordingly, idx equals -6.5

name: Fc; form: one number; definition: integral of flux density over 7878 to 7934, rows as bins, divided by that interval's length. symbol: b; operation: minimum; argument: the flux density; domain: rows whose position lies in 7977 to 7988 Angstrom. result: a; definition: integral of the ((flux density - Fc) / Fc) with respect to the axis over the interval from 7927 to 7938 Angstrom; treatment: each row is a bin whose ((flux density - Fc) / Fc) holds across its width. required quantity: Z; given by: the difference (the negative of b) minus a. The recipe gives -7.99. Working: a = -0.07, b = 8.058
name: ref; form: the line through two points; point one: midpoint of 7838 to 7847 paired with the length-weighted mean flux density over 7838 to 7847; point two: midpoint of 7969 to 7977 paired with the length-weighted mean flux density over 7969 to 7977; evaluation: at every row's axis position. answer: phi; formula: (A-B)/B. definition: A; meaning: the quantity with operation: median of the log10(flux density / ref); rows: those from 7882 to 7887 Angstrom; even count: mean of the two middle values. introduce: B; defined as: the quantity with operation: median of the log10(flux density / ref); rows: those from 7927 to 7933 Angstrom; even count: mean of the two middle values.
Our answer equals -2.9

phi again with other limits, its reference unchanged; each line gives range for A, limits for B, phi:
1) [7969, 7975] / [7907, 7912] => -0.3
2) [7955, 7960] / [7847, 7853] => -1.5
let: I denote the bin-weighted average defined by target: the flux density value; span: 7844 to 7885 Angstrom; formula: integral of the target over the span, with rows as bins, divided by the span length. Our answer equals 8.29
